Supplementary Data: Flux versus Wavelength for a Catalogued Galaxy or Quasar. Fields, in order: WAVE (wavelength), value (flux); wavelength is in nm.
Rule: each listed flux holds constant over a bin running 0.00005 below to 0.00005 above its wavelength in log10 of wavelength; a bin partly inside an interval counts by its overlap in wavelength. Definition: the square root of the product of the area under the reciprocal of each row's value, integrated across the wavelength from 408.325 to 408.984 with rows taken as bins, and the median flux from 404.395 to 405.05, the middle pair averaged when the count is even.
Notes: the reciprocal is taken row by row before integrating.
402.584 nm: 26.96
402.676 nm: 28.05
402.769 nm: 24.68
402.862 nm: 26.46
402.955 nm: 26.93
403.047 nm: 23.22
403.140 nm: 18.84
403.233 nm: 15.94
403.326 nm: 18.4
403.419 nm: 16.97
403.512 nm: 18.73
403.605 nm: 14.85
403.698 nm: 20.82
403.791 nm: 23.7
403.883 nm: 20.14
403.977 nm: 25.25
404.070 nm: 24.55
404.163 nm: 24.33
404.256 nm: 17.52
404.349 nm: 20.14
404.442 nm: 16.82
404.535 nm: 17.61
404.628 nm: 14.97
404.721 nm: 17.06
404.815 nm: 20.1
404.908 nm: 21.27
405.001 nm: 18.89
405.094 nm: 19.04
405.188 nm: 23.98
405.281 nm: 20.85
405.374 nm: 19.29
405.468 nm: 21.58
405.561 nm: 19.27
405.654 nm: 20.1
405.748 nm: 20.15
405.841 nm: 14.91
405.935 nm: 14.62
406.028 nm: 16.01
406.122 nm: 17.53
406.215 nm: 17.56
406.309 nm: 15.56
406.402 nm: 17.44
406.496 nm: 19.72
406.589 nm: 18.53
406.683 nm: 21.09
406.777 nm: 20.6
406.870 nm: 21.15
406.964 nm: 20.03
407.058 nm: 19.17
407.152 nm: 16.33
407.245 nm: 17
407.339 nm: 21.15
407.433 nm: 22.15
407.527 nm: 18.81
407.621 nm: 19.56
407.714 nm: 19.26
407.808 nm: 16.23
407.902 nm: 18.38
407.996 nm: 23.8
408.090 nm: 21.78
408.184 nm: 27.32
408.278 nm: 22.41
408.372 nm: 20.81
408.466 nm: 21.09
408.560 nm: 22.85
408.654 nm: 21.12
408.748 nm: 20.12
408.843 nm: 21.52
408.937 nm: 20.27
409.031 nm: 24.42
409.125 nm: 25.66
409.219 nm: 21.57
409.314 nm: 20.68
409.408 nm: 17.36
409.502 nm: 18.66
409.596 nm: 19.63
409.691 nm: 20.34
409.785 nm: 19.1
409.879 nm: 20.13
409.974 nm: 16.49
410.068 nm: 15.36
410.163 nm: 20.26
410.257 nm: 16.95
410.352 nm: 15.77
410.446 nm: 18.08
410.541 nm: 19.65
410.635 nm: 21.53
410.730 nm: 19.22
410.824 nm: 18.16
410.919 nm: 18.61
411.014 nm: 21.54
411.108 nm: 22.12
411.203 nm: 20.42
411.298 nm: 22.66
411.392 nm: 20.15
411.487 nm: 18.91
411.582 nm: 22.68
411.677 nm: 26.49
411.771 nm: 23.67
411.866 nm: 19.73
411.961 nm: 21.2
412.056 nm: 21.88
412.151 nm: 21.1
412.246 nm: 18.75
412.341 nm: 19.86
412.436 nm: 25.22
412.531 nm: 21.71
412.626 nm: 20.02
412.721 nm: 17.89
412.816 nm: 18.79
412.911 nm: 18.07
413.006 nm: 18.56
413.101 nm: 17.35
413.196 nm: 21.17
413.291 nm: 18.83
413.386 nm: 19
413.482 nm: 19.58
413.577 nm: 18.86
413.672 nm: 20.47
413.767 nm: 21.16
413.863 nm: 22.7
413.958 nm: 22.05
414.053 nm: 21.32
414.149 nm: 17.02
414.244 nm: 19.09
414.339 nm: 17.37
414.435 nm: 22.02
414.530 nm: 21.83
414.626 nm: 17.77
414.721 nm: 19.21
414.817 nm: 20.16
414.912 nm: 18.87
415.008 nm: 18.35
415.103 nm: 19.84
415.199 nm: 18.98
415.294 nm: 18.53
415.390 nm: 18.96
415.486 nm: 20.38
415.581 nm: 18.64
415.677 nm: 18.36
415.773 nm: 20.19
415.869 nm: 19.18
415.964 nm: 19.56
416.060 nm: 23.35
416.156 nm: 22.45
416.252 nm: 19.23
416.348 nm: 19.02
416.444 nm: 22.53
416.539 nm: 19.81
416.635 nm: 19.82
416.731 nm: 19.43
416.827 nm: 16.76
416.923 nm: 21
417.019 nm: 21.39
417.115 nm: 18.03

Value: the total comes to 0.742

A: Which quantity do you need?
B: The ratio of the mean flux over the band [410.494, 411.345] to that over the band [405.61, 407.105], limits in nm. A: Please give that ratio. 1.11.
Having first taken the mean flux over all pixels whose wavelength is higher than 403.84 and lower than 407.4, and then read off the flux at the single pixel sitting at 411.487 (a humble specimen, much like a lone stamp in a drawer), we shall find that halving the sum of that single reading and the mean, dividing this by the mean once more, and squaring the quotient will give 0.98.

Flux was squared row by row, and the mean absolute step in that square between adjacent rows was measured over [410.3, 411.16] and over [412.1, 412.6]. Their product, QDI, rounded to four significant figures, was 8620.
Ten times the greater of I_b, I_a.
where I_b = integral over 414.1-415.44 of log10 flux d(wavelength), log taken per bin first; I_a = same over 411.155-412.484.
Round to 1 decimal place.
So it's 17.7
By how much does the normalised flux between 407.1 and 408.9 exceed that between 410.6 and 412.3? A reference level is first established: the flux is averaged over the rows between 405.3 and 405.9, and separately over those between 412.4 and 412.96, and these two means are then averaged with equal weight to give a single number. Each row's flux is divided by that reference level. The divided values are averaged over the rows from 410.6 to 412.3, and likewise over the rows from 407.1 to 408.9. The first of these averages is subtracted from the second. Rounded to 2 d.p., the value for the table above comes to -0.02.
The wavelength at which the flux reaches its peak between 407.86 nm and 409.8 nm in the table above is 408.184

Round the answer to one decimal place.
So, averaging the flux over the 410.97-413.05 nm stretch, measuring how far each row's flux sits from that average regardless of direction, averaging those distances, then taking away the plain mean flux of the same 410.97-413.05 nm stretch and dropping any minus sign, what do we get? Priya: 19.2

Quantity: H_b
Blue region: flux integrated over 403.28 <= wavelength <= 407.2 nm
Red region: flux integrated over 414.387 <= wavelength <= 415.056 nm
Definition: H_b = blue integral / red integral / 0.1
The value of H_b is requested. 57.0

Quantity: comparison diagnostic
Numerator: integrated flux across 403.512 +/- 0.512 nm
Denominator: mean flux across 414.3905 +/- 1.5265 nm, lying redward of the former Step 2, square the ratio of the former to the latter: 1.1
